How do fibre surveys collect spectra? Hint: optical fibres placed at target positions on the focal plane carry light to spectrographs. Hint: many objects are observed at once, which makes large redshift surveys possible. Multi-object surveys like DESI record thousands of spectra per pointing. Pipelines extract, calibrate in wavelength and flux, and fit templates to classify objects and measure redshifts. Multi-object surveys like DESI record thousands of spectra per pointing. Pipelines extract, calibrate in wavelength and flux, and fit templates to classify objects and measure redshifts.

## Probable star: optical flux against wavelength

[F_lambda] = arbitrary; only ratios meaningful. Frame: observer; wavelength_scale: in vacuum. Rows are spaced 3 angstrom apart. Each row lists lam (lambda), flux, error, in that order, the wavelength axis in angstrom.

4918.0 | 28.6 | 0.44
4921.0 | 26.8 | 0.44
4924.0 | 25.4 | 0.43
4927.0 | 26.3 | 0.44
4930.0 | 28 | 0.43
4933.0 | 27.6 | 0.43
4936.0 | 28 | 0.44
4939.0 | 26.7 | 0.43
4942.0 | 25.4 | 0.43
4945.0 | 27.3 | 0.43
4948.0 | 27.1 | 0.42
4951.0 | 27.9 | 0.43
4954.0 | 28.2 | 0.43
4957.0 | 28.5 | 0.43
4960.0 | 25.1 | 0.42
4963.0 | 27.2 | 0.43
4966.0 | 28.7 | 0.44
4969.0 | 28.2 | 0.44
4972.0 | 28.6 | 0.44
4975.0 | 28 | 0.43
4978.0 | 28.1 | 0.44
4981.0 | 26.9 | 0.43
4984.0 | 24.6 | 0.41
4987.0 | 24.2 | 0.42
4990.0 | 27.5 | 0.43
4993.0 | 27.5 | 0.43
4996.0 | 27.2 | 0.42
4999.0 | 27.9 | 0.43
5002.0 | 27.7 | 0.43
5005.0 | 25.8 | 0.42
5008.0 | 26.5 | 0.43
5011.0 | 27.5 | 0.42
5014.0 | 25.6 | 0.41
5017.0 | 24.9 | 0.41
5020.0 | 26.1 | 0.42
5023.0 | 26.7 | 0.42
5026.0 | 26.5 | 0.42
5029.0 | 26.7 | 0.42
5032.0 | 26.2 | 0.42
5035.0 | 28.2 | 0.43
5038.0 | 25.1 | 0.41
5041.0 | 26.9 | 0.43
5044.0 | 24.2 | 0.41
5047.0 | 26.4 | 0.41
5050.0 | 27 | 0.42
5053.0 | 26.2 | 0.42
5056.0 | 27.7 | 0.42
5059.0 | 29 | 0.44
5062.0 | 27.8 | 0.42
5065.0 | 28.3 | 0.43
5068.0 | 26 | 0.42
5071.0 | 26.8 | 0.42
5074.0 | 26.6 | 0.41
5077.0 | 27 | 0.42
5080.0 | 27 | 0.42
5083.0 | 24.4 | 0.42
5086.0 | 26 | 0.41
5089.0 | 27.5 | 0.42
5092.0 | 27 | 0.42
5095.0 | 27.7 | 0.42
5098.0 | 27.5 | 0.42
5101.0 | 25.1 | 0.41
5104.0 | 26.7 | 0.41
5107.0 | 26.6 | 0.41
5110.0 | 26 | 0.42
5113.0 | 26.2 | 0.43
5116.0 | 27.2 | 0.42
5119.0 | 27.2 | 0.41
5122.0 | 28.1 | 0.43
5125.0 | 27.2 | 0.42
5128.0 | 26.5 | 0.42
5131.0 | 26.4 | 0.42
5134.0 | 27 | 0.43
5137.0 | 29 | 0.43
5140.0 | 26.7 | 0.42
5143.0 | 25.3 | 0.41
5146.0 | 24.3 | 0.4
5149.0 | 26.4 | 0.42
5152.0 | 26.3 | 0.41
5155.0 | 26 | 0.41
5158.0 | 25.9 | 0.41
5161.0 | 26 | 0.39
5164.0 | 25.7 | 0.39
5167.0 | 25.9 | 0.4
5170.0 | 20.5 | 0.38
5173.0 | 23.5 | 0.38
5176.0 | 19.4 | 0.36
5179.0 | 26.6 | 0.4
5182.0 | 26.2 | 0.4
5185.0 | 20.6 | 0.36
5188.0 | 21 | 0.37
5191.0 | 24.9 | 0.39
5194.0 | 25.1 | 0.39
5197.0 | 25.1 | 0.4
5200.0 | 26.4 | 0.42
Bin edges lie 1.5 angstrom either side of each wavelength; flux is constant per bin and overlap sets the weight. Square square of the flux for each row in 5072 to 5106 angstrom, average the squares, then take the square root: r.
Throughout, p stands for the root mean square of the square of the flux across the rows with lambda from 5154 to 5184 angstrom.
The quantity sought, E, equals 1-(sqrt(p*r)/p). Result -0.07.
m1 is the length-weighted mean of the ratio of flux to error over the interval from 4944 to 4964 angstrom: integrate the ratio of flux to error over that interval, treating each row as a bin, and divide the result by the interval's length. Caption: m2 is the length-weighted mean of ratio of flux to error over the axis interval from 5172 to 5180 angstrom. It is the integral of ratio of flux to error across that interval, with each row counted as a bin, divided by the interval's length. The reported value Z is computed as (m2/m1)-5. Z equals -4.06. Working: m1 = 64.0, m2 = 60.3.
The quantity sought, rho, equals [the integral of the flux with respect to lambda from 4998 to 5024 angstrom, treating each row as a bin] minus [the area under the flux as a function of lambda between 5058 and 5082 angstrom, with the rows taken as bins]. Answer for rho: 36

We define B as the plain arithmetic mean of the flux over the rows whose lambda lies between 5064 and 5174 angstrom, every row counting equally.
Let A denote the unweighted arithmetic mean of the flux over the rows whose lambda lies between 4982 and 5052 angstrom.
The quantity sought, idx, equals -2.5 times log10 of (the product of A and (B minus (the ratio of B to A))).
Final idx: -7.06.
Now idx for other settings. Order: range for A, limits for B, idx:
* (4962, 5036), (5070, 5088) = -7.08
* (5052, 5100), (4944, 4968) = -7.14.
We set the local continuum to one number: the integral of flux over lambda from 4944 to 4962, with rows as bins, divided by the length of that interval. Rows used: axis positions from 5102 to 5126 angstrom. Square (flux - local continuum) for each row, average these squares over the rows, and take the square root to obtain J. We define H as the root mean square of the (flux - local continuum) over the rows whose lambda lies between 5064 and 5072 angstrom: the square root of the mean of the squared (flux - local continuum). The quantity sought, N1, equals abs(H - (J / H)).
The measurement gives 0.24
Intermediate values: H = 1.00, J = 0.77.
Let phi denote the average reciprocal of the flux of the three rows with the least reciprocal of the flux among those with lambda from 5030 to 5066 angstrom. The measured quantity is 0.0351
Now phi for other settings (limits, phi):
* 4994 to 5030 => 0.0361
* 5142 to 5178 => 0.0381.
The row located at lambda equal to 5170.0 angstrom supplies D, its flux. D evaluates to 20.5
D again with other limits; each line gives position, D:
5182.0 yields 26.2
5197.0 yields 25.1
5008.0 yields 26.5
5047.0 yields 26.4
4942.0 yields 25.4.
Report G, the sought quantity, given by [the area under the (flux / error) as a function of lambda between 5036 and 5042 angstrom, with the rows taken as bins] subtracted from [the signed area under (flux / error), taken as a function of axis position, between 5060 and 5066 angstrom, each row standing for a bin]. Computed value 23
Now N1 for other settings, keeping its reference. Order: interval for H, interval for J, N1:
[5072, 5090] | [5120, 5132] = 0.83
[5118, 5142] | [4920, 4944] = 0.54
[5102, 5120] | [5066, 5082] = 0.09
